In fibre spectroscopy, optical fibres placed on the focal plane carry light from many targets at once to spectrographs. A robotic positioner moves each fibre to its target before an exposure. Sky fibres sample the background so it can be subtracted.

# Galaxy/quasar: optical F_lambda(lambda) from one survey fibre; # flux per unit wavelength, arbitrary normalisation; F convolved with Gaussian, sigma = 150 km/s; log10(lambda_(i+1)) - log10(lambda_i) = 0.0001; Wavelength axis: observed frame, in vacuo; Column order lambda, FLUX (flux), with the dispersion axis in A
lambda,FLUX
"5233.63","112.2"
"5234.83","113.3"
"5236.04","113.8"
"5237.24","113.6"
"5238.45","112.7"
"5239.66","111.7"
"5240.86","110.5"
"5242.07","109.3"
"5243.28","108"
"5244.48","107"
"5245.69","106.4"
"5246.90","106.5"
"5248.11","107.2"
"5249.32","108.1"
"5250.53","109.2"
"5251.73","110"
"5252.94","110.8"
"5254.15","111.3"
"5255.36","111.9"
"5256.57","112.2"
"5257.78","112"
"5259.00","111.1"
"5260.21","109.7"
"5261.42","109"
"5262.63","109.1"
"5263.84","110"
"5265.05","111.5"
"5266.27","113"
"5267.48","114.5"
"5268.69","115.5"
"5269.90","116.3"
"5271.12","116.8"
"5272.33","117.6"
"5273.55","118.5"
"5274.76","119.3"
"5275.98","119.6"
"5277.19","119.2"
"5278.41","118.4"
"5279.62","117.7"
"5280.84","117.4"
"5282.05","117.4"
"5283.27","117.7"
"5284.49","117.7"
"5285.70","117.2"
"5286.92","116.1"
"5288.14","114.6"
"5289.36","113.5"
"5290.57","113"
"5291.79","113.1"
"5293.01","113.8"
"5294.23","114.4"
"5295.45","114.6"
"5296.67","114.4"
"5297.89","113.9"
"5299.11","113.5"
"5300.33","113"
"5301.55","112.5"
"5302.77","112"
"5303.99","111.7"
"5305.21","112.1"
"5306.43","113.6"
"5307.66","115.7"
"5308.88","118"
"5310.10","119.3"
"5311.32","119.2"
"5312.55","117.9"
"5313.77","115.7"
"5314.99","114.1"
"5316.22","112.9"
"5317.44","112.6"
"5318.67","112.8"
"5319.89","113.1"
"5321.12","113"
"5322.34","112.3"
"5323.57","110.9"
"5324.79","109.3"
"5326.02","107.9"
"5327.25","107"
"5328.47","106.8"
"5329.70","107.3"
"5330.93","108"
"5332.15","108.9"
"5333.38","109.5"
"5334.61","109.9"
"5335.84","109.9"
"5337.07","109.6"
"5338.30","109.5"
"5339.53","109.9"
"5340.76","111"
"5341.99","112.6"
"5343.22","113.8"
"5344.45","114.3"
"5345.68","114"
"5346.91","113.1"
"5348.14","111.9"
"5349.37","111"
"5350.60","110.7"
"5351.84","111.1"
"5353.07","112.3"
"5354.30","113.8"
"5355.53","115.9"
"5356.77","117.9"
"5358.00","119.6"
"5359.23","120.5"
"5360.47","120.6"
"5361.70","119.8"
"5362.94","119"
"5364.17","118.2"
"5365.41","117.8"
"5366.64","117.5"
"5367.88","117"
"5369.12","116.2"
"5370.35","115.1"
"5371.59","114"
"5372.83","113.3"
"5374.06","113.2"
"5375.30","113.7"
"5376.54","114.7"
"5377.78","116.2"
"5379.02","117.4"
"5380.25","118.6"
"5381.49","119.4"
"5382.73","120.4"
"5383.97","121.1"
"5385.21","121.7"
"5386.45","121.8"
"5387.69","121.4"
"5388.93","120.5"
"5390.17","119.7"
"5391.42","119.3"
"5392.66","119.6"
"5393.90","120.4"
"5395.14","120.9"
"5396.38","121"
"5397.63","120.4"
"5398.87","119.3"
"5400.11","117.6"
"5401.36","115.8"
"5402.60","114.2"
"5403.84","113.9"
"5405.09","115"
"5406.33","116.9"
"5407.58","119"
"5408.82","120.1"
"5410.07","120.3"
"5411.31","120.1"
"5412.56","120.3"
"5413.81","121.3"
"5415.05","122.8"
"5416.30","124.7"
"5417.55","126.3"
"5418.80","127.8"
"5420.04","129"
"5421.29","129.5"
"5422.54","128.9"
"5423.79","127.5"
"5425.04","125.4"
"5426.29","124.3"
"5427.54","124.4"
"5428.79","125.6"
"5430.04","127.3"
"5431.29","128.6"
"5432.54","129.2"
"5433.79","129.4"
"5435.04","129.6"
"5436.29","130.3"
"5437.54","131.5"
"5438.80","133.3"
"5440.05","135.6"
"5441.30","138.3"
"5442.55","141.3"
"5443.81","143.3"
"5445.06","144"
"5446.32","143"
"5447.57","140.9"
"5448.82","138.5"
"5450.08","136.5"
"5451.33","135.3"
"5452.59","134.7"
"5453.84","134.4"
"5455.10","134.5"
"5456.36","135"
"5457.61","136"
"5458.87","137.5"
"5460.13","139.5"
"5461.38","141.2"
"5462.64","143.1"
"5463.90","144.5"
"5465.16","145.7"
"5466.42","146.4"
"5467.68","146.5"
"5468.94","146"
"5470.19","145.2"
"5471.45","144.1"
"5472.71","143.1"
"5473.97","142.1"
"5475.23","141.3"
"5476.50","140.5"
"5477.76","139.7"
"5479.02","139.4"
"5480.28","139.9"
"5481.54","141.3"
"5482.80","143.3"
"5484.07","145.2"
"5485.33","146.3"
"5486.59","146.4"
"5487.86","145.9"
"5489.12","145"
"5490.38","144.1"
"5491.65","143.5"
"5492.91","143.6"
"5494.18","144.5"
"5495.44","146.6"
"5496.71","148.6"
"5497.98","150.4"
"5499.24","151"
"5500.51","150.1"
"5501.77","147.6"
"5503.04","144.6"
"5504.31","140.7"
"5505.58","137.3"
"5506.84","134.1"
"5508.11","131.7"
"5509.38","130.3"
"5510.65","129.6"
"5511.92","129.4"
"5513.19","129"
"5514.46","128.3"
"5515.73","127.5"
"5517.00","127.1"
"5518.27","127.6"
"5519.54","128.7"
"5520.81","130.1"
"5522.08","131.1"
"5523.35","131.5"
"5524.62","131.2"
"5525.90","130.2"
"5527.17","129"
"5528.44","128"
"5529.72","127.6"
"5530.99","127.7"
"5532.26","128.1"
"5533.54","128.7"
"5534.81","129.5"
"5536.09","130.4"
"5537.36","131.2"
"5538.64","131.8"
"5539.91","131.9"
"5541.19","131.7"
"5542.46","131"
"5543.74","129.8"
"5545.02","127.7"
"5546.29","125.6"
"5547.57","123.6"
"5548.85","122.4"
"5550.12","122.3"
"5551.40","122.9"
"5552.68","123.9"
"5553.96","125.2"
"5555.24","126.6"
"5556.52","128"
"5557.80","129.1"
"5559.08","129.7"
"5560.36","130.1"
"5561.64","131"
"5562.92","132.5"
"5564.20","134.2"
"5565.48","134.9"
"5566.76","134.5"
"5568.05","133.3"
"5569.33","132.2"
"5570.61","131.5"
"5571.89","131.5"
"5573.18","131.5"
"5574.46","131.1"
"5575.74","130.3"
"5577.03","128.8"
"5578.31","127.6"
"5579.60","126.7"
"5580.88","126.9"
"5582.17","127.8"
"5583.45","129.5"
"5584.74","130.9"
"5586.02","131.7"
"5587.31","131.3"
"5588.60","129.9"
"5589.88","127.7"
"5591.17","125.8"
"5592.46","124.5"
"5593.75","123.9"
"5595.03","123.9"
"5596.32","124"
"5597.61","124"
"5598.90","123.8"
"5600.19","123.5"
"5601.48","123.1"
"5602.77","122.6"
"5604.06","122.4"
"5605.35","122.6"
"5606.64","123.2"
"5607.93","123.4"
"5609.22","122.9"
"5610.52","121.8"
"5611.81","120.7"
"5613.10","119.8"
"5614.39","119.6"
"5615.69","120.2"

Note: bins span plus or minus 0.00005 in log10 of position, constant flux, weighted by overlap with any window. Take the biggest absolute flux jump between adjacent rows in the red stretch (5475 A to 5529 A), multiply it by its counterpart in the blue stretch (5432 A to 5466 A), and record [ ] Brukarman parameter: 12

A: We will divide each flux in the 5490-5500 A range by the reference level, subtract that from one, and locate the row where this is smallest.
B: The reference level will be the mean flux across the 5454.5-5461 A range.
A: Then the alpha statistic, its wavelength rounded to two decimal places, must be 5499.24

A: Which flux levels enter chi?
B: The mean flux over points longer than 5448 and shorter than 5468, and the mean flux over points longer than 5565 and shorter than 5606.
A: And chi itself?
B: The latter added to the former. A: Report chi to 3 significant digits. 267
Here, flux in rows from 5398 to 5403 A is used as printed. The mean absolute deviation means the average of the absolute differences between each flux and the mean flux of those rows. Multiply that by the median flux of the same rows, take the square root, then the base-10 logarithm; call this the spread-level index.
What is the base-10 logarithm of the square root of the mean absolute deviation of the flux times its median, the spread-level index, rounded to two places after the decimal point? 1.15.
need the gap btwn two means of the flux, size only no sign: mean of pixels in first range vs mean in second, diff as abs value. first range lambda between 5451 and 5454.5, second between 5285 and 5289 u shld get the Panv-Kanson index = 18.8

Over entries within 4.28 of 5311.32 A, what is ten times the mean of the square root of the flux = 108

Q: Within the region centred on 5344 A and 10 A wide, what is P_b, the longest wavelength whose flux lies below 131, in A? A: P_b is 5348.14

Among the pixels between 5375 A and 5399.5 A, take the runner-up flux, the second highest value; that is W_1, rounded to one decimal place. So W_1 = 121.7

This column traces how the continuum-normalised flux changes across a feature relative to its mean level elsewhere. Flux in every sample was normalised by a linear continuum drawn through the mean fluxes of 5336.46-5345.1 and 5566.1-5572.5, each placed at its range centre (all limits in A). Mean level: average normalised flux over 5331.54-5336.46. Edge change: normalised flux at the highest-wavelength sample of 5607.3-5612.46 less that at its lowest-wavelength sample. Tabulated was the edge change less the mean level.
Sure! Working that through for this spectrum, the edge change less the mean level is -1.01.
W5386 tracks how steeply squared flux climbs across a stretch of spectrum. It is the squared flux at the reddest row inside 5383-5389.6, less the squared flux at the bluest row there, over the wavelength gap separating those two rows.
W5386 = -29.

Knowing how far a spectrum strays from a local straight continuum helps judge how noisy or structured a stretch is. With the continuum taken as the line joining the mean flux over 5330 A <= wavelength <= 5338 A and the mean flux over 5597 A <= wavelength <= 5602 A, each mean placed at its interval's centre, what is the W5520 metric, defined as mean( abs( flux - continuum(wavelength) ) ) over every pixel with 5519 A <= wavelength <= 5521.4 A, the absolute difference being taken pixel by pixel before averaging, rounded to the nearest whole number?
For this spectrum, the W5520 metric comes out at 10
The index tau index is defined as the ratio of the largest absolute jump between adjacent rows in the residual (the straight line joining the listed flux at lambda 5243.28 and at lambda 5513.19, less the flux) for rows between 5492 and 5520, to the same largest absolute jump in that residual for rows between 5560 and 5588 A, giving 2.50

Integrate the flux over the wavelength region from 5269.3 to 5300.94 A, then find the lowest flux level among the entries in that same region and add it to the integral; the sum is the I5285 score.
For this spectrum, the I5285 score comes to 3786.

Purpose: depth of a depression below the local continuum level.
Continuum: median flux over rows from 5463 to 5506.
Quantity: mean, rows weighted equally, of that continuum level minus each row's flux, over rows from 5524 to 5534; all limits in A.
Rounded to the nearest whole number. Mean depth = 16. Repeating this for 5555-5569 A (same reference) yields 13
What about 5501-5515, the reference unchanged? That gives 10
